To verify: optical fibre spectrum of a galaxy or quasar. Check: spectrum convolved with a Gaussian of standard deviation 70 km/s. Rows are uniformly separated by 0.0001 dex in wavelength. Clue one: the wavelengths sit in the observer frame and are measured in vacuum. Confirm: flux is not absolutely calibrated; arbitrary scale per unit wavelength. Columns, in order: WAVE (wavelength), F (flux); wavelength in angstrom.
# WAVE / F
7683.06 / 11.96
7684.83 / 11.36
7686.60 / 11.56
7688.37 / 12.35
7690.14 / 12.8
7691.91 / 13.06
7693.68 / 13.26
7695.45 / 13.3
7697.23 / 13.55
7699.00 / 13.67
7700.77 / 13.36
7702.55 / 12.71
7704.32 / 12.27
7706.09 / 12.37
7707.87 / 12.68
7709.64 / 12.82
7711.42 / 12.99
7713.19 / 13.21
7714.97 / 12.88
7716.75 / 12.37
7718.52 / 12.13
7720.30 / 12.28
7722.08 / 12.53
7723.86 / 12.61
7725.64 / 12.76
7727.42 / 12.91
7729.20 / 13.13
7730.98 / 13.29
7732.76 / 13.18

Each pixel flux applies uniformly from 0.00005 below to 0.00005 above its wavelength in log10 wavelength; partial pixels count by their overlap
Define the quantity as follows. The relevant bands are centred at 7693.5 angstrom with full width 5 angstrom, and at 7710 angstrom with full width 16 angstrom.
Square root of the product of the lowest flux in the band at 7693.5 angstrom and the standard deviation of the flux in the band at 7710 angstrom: 2.0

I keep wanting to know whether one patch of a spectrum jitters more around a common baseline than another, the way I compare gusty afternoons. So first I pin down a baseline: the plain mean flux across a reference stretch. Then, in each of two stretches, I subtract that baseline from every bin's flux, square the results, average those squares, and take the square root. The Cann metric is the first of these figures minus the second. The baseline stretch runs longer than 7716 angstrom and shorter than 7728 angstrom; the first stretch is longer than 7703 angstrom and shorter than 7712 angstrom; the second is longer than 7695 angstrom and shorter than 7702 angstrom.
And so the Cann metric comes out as -0.68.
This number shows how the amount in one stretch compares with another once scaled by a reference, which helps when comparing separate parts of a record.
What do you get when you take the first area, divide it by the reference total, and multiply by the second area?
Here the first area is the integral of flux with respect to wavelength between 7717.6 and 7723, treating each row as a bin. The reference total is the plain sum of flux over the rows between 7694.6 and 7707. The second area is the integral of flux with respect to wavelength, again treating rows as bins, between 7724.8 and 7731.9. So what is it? 67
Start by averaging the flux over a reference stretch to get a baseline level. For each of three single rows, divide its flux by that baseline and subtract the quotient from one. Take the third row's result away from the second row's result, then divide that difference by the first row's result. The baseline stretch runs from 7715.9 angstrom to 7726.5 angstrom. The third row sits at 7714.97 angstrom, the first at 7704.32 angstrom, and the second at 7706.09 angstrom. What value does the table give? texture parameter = 3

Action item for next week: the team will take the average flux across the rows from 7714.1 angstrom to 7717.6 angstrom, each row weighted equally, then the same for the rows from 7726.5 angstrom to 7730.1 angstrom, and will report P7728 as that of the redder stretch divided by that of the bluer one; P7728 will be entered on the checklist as 1.03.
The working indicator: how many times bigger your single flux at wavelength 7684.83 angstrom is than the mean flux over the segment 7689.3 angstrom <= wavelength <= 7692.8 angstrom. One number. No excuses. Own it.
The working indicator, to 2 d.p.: 0.88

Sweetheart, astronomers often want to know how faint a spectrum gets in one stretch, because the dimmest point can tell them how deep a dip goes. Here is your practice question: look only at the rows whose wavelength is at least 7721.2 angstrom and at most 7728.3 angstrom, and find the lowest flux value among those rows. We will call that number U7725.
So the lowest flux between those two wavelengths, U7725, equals 12.53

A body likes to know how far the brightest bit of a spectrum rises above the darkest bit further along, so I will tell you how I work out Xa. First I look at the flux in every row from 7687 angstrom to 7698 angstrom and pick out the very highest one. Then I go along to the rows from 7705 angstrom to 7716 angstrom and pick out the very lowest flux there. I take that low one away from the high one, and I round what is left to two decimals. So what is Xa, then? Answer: 1.18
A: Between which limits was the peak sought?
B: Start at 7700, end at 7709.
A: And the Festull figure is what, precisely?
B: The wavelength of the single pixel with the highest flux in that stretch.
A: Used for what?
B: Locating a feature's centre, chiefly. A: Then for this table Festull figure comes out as 7700.77 angstrom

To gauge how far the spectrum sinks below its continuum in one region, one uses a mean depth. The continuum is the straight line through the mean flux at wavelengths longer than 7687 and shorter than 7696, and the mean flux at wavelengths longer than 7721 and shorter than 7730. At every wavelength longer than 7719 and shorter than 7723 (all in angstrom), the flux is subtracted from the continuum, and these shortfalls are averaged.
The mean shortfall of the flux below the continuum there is 0.40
